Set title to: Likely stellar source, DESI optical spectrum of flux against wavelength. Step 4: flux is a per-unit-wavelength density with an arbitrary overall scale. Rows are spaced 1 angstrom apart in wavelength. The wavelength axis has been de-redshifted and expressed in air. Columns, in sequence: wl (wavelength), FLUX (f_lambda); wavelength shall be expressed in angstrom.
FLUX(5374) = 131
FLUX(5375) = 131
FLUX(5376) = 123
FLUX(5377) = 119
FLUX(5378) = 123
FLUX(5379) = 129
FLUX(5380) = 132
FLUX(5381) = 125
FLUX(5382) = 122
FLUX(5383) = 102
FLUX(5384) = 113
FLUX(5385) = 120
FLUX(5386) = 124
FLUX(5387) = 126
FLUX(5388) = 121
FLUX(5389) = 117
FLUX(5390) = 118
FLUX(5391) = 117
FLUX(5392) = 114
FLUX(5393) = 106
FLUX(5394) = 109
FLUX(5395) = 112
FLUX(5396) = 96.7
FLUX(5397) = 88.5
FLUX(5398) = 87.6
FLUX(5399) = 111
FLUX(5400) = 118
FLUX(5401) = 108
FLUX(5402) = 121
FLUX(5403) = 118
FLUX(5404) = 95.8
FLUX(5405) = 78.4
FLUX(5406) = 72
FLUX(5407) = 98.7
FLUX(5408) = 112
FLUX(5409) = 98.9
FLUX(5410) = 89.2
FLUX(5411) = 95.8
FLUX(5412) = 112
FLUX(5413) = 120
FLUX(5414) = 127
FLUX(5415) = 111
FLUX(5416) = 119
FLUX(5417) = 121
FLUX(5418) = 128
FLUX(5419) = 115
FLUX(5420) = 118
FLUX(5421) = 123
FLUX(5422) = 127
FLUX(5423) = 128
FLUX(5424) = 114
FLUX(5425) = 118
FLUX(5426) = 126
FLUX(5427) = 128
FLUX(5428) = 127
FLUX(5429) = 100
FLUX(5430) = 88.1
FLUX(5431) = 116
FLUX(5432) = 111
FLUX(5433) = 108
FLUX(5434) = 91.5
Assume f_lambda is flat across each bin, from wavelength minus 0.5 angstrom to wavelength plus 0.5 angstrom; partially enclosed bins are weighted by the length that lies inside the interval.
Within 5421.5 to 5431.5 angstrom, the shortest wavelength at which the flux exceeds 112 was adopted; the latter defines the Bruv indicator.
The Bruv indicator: 5422 angstrom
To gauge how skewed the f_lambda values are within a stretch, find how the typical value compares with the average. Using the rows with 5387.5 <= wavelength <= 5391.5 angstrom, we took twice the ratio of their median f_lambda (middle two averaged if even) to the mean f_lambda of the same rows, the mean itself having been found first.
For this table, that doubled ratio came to 1.99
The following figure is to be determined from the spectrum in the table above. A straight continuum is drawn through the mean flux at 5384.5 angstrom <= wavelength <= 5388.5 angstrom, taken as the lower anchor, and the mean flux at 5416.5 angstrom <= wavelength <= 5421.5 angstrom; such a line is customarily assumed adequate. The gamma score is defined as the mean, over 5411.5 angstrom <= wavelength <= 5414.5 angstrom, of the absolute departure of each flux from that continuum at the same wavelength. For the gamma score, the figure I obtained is 5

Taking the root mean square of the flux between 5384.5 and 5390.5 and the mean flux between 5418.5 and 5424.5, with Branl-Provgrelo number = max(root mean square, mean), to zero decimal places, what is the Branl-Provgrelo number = 121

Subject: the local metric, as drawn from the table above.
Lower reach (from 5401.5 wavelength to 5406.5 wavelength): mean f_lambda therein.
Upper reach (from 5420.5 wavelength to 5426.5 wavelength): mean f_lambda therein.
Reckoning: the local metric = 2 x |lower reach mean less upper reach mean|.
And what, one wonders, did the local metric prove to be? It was 51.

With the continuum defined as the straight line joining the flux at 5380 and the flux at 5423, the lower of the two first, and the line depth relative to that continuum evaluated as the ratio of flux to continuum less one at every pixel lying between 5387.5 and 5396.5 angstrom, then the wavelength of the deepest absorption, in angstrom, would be 5396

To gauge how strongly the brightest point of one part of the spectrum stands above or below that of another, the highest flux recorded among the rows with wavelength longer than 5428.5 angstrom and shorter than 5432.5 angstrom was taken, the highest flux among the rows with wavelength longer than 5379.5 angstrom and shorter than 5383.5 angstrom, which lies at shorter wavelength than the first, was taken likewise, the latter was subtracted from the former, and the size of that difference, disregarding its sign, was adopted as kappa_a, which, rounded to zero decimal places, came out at 16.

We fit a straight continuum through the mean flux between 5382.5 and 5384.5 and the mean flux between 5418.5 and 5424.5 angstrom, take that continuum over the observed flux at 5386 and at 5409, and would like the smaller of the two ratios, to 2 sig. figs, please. 0.87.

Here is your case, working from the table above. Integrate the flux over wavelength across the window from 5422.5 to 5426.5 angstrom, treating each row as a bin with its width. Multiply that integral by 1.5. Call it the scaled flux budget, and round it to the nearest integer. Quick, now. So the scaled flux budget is 729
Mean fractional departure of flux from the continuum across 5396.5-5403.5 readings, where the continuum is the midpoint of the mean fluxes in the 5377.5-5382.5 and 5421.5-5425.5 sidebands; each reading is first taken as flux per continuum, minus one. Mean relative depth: -0.13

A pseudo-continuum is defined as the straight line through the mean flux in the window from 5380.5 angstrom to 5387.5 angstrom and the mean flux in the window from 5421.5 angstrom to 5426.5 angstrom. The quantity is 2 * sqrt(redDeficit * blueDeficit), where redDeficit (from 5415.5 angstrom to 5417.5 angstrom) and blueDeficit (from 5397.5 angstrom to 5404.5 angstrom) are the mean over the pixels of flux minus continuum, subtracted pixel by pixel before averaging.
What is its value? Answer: 10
